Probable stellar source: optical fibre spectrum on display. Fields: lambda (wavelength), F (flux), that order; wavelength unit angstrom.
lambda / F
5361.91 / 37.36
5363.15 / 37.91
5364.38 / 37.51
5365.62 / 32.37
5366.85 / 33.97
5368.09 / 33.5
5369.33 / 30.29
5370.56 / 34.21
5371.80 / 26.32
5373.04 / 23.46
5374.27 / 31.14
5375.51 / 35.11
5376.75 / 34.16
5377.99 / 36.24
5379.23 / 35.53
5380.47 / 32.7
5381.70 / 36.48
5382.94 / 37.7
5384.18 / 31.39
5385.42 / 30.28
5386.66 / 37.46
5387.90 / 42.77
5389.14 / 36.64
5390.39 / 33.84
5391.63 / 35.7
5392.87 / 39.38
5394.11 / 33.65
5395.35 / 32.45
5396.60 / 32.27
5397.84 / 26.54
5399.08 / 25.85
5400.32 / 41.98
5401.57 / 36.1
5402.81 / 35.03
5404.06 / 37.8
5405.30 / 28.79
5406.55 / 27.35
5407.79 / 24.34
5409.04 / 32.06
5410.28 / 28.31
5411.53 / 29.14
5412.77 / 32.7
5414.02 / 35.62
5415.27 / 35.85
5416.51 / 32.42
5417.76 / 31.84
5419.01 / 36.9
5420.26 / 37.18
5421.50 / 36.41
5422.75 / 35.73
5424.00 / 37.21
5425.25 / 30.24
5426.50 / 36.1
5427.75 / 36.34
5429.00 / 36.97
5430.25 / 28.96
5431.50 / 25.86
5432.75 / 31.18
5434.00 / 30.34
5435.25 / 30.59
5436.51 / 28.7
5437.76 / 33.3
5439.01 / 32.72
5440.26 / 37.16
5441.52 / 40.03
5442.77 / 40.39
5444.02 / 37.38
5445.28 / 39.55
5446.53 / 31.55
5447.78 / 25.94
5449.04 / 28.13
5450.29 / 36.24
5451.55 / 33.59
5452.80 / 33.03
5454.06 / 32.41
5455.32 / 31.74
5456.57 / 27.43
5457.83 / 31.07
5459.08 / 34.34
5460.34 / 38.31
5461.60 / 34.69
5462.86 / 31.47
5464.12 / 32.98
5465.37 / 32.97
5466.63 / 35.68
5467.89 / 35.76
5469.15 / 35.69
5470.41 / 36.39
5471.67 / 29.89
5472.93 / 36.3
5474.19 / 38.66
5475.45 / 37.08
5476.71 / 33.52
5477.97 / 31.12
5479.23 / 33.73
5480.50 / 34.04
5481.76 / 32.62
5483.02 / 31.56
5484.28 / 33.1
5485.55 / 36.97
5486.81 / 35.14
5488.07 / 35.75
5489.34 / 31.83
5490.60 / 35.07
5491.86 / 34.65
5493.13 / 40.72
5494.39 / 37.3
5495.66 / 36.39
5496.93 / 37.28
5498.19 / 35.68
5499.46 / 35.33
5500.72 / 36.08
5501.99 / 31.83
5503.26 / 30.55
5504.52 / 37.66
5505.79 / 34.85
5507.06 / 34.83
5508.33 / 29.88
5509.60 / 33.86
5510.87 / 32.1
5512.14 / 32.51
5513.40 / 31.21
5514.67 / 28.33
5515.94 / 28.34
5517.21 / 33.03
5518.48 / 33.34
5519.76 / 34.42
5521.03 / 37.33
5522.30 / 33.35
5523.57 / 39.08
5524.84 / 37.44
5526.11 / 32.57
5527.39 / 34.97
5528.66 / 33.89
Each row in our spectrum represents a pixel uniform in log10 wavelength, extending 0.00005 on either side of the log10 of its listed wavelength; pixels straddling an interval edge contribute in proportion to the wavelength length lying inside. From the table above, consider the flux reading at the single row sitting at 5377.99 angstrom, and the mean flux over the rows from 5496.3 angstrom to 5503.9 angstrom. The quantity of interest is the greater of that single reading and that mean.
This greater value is 36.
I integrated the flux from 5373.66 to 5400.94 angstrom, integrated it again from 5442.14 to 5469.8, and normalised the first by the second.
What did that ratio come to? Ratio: 1.01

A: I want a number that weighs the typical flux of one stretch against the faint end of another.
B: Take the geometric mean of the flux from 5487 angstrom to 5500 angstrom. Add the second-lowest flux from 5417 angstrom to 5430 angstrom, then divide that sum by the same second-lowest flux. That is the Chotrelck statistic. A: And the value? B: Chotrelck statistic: 2.13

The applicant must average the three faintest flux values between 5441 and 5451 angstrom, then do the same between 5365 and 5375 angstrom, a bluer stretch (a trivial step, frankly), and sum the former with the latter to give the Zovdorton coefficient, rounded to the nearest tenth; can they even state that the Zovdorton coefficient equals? 55.2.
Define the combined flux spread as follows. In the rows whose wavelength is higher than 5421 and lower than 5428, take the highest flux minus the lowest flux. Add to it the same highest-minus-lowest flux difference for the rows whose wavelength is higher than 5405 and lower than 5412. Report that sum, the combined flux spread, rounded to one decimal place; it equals 14.7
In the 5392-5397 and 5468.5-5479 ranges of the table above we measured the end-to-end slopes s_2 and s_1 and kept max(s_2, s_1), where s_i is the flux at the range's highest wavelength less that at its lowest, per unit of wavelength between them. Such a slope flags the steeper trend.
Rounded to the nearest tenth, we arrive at -0.5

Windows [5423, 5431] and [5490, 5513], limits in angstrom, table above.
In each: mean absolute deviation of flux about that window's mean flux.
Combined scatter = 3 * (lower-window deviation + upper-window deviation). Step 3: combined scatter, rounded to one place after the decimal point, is 15.5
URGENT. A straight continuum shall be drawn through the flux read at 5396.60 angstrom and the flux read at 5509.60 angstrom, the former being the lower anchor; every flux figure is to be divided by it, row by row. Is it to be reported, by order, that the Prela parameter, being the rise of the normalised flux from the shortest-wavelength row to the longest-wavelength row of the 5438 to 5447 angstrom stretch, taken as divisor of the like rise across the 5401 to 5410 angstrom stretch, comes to 3.3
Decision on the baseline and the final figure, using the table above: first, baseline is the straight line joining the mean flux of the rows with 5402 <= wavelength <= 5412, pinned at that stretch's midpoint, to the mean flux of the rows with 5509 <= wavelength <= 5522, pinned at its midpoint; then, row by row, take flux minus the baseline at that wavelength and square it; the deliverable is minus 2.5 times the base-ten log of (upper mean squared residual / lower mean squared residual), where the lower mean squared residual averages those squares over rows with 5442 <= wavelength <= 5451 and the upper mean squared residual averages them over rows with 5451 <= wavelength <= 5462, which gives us 1.4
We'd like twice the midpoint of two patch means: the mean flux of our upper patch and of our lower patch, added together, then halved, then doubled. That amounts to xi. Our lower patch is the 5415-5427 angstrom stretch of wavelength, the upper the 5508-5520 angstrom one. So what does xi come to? 67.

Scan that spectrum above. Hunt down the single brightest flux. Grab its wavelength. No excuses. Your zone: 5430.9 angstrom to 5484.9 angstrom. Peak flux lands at 5442.77 angstrom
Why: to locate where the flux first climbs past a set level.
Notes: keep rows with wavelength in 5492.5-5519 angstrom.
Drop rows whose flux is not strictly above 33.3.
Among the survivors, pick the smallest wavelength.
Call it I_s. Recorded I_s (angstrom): 5493.13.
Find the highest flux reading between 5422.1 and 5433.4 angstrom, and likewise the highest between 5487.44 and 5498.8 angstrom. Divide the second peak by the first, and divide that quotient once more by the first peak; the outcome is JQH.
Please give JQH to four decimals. 0.0294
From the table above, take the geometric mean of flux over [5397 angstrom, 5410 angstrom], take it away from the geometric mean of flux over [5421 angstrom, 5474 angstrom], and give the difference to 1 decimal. 2.3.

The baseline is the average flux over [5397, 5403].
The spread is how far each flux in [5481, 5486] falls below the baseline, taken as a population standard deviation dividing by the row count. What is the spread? 2.0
